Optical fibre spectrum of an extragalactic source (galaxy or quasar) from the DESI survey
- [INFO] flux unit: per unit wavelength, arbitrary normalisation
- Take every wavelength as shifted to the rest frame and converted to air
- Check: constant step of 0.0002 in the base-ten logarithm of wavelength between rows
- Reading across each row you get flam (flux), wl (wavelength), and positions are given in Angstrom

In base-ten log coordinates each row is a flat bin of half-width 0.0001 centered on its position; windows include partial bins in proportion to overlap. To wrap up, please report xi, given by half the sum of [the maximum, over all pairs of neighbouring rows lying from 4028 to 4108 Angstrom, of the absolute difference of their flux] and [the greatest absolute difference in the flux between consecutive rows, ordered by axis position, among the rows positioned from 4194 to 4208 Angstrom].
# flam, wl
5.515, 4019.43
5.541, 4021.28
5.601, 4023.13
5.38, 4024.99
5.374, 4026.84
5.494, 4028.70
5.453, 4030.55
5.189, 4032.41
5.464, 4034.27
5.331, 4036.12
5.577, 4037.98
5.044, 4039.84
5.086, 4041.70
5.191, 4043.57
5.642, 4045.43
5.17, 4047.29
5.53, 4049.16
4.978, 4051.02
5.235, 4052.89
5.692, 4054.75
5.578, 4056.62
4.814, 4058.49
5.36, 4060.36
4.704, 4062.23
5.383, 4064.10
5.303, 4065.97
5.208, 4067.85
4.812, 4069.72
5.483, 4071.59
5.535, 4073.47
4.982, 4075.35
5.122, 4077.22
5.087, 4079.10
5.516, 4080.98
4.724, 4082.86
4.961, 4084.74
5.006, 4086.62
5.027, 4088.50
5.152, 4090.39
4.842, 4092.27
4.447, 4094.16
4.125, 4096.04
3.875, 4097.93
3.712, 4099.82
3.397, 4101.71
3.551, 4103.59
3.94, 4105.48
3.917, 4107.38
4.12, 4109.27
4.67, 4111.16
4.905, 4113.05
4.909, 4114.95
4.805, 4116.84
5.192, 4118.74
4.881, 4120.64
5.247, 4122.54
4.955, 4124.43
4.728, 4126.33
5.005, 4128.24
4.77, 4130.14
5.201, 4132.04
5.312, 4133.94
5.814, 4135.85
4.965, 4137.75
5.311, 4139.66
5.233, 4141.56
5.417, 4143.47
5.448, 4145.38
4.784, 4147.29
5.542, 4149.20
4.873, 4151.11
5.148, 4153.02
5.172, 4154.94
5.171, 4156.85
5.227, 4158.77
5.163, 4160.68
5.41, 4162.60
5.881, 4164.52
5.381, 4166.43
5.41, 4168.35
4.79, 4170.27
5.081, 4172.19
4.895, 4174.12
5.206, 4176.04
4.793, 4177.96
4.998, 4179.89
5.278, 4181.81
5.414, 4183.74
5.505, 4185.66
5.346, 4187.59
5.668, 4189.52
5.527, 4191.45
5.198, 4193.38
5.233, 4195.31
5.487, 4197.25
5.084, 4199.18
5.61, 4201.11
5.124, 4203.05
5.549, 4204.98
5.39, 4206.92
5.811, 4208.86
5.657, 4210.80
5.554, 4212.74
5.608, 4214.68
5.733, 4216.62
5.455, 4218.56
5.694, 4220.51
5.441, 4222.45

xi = 0.66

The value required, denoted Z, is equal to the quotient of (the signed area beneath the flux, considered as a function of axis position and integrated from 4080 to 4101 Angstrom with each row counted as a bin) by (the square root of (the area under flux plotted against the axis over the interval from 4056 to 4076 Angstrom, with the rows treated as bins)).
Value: 9.6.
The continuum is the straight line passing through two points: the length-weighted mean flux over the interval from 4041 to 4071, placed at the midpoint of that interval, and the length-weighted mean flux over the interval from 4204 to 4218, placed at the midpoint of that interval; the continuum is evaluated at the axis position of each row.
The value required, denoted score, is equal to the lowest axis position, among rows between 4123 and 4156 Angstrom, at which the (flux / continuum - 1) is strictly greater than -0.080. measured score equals 4128.24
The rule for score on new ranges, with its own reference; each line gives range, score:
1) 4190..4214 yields 4191.45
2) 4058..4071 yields 4060.36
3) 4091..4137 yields 4118.74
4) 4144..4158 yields 4145.38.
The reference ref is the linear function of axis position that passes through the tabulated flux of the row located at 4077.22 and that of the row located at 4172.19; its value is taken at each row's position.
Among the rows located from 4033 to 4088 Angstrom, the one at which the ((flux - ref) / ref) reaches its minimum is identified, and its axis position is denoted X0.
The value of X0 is 4062.23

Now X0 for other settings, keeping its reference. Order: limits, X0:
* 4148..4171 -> 4170.27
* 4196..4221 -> 4199.18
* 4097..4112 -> 4101.71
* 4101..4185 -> 4101.71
